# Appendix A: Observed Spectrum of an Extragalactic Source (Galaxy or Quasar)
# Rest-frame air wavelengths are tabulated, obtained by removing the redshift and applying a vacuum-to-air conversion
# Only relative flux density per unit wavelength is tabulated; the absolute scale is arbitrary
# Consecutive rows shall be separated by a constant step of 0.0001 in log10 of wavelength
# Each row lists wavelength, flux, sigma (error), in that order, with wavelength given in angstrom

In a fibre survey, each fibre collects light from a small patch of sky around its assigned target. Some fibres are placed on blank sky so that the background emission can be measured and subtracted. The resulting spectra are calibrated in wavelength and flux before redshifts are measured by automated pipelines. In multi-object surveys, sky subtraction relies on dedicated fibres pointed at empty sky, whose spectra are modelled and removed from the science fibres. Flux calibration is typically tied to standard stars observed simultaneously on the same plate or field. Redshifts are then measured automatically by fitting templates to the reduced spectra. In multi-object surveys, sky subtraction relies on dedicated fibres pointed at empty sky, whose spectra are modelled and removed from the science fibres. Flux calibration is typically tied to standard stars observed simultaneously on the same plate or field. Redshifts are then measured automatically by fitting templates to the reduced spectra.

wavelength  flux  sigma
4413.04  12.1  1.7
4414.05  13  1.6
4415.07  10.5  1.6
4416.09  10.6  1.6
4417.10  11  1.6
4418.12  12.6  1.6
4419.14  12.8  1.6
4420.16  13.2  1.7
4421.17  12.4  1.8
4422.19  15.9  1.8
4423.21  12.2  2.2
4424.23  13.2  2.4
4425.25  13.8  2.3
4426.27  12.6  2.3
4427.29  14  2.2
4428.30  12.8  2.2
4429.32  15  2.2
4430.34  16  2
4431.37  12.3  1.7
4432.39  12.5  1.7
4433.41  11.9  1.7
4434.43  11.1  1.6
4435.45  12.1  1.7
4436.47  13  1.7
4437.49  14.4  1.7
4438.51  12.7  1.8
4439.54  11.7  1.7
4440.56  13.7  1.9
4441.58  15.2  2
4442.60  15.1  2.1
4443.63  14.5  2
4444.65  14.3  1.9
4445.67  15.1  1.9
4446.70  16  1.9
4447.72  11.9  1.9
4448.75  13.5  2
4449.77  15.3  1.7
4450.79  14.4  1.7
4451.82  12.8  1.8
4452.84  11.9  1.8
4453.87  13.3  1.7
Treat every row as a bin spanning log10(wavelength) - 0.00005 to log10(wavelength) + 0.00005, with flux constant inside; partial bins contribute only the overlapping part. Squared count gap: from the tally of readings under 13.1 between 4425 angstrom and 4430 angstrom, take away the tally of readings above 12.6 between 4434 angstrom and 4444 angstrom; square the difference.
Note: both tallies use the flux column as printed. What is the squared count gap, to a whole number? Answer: 25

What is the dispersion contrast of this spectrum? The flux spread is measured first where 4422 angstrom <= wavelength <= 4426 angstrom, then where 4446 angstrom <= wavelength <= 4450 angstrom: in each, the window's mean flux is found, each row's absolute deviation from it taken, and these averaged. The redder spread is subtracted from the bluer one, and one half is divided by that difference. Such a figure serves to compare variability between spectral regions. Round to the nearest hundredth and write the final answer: -1.25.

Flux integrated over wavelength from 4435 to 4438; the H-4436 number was 40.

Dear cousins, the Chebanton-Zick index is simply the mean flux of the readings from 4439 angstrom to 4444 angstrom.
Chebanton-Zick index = 14.0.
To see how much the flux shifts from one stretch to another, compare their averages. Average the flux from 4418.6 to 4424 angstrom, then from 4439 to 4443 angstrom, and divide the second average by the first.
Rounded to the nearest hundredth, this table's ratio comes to 1.05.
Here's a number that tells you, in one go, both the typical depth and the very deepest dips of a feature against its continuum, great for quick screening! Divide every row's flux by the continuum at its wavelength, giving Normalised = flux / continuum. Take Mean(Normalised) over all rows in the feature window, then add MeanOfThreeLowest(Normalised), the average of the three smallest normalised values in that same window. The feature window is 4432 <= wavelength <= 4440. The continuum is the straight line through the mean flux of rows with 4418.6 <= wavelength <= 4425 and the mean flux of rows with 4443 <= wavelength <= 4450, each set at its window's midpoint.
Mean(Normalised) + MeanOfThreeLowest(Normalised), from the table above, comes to 1.73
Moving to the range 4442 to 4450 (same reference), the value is 1.93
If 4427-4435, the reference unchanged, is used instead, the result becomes 1.82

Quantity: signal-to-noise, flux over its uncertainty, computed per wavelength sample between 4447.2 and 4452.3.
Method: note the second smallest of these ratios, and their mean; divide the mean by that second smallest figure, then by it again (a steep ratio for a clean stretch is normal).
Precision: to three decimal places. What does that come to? 0.165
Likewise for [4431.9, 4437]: 0.147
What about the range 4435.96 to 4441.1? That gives 0.150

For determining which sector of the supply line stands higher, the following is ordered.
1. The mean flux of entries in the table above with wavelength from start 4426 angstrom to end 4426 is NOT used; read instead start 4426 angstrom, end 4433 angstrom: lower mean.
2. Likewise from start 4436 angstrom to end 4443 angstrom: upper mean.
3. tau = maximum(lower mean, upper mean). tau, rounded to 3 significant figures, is 13.7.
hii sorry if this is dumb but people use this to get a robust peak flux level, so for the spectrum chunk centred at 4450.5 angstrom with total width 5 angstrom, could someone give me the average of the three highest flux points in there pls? 14.4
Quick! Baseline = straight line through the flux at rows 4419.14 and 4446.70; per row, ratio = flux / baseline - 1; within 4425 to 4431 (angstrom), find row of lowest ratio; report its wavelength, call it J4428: 4428.30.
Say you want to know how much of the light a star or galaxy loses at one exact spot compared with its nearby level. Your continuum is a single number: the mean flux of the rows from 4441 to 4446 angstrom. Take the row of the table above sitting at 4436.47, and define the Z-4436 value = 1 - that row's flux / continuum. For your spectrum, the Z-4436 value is 0.12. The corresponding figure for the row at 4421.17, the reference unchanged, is 0.16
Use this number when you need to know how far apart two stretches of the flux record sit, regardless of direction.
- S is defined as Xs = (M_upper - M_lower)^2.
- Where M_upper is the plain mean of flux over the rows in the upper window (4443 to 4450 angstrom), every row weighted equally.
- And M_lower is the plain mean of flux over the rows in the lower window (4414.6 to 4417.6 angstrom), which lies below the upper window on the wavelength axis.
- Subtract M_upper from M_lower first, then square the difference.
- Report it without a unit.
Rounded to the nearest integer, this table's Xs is 13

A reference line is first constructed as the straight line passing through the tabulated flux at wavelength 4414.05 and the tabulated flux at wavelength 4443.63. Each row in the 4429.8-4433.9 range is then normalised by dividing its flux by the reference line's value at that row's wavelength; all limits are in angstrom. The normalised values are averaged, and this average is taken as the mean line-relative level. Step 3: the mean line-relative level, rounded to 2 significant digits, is 0.95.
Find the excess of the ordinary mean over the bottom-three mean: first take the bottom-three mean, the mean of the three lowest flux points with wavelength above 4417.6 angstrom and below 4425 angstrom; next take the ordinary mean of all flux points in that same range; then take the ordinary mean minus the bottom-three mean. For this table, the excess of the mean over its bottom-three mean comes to 0.79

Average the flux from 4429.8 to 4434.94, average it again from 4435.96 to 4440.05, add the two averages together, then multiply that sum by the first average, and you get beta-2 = 328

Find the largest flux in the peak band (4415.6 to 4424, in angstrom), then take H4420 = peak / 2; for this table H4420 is 7.95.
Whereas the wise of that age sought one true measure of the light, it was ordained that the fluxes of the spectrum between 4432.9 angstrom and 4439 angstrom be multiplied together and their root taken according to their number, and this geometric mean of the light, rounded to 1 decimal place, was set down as 12.5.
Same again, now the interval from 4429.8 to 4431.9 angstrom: 14.0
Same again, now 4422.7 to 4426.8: 12.9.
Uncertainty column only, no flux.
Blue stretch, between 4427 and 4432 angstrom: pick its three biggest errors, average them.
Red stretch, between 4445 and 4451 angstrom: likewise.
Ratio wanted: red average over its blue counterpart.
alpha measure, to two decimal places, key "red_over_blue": 0.88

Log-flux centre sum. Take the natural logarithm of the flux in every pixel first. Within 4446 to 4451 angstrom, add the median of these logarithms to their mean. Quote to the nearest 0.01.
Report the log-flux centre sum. 5.32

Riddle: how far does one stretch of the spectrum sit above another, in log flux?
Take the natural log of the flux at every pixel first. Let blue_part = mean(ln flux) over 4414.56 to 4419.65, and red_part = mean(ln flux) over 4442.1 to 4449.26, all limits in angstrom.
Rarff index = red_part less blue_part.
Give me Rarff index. 0.22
